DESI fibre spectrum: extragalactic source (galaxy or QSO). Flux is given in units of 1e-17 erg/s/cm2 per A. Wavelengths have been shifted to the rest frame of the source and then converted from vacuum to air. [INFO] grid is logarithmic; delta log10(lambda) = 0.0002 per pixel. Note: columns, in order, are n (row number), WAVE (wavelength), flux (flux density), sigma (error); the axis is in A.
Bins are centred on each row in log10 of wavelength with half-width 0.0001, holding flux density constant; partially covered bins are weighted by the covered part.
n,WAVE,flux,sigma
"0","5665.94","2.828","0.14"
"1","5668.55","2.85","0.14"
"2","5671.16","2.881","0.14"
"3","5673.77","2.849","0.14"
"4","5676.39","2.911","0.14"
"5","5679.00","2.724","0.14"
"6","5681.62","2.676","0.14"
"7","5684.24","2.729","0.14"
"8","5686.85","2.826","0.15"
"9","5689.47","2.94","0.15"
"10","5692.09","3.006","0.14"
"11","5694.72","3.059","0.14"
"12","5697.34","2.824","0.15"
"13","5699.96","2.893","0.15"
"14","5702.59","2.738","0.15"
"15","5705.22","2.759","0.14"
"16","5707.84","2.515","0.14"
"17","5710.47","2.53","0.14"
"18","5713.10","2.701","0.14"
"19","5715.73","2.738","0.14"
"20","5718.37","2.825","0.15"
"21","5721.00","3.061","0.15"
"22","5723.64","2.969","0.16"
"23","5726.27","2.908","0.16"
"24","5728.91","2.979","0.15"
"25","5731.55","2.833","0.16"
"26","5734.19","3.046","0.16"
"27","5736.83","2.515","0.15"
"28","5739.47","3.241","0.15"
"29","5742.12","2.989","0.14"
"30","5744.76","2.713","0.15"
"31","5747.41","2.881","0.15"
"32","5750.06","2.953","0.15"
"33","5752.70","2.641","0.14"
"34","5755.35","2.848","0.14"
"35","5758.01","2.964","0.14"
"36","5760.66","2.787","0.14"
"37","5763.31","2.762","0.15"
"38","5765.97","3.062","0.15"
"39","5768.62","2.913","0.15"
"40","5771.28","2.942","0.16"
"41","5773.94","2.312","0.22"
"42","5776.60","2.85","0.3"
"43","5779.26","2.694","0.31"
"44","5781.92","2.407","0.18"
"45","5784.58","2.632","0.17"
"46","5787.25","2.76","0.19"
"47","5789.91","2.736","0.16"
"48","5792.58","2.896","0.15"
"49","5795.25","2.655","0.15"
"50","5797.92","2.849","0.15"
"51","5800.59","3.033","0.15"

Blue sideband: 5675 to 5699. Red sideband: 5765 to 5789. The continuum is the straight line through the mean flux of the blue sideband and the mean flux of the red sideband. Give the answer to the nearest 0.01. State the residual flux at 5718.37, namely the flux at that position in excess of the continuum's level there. 0.01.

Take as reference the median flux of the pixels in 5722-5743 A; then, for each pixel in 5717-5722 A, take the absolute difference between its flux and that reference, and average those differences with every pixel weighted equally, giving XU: 0.12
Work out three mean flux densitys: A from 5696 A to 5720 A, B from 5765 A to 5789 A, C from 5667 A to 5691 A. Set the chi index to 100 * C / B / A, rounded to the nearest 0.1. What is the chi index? 37.9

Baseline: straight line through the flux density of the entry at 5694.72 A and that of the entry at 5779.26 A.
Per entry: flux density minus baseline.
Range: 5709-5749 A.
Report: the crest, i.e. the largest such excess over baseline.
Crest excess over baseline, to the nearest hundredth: 0.38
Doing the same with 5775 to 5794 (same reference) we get 0.26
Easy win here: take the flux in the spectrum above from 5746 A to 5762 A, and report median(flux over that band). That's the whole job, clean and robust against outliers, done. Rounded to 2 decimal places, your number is 2.86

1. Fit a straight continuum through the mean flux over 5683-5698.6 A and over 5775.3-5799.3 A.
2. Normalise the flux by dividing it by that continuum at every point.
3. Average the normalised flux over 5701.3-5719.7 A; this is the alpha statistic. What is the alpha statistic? 0.94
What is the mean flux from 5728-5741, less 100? -97.08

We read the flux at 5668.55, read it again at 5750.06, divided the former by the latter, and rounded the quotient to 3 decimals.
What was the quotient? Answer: 0.965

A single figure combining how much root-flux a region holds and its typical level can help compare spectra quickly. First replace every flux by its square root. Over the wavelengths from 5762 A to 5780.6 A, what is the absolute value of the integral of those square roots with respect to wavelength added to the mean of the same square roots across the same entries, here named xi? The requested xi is 33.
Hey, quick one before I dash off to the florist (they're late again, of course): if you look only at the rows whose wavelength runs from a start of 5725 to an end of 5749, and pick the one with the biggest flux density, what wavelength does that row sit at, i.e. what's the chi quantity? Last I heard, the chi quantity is 5739.47 A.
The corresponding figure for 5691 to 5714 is 5694.72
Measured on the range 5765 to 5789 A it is 5765.97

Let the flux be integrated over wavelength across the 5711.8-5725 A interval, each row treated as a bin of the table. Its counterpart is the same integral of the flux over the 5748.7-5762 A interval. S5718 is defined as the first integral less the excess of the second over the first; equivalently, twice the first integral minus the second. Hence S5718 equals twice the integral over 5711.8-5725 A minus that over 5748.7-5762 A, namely 37.7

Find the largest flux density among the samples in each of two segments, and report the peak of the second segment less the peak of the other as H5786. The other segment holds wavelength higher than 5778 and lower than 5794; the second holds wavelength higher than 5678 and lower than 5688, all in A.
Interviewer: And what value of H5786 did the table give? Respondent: -0.07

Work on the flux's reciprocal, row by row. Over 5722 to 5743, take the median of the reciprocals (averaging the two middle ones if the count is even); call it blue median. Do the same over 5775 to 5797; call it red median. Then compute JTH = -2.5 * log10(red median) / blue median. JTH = 3.22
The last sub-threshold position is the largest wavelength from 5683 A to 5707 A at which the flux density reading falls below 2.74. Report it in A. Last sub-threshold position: 5702.59 A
